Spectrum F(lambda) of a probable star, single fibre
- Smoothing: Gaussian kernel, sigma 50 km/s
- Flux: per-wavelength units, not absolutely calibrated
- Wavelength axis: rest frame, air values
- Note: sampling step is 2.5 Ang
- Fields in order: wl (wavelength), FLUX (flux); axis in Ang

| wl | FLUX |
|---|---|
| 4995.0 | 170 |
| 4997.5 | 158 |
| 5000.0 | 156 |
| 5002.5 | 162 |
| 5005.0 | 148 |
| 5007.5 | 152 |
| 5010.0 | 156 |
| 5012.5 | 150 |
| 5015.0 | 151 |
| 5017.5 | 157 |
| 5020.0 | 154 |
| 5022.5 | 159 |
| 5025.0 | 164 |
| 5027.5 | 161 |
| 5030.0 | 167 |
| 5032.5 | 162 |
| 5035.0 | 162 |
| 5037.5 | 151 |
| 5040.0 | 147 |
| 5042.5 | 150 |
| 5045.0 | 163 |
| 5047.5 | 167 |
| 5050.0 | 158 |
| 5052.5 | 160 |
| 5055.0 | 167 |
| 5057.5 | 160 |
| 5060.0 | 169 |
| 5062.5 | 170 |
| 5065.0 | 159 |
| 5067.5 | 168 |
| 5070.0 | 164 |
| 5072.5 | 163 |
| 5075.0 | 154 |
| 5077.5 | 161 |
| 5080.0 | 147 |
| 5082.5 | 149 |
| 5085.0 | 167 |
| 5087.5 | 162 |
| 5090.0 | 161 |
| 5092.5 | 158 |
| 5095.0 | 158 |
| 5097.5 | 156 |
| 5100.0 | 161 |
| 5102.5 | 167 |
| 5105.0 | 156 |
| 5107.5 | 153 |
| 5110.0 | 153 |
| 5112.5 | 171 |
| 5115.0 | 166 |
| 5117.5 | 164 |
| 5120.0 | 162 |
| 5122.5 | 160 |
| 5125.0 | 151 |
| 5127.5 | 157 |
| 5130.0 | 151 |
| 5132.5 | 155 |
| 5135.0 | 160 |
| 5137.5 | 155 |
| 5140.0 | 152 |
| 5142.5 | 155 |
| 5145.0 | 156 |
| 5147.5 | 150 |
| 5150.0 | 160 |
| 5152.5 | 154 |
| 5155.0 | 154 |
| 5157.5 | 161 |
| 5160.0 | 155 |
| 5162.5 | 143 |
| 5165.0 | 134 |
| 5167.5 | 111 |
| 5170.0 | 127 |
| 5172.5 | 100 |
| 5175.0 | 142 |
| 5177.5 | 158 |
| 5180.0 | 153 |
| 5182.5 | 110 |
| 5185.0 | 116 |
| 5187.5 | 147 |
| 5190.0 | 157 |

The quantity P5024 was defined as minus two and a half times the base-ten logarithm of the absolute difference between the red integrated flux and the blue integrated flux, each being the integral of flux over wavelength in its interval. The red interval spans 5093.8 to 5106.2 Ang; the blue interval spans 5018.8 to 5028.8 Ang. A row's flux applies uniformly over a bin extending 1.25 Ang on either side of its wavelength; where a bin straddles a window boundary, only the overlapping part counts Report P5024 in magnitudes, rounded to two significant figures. -6.5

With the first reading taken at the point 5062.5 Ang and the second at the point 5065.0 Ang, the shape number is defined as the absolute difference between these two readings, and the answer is 11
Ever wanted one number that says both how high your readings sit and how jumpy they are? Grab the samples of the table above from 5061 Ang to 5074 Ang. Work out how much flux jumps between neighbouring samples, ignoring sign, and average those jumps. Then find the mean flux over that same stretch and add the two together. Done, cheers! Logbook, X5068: 171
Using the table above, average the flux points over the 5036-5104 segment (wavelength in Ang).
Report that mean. 160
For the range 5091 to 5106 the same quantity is 159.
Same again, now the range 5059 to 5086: 161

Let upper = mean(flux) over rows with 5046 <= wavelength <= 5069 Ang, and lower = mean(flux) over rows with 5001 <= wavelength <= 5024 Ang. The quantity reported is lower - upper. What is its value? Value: -10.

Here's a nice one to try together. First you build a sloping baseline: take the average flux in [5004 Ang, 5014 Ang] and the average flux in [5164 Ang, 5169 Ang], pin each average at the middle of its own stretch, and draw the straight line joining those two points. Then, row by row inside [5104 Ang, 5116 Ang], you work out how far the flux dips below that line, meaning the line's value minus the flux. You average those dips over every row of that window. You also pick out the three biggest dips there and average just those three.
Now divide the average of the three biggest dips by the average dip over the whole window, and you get 0.77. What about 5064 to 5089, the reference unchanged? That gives 0.56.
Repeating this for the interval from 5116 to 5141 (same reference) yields 0.82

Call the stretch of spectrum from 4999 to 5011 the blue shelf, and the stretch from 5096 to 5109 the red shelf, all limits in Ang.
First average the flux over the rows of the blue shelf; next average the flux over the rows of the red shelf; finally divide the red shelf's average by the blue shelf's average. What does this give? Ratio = 1.02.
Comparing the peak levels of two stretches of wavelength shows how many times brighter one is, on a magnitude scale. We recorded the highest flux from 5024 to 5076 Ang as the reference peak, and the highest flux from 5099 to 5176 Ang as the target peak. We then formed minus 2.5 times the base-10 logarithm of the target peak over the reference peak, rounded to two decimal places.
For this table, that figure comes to -0.01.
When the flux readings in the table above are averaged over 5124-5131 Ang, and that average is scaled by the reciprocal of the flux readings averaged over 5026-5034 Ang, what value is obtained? 0.94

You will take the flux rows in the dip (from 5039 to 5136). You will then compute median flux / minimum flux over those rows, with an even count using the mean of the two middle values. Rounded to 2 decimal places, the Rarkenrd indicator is 1.09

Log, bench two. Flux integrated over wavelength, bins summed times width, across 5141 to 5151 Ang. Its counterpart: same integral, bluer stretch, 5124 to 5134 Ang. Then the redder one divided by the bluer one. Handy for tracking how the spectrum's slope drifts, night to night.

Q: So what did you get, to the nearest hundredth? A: 1.01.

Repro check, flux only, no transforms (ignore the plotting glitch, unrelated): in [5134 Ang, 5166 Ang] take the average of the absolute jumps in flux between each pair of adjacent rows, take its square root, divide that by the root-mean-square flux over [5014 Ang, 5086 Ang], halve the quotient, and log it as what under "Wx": 0.0074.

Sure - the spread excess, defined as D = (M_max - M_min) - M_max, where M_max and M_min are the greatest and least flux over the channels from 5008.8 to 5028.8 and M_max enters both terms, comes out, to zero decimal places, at -150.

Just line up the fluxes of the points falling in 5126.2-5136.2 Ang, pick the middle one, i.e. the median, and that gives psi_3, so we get 156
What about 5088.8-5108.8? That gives 158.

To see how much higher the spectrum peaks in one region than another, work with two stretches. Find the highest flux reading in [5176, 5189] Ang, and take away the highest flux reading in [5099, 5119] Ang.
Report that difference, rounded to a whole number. -13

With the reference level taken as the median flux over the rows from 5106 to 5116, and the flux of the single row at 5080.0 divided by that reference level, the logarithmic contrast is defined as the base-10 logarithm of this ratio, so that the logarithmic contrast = -0.04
